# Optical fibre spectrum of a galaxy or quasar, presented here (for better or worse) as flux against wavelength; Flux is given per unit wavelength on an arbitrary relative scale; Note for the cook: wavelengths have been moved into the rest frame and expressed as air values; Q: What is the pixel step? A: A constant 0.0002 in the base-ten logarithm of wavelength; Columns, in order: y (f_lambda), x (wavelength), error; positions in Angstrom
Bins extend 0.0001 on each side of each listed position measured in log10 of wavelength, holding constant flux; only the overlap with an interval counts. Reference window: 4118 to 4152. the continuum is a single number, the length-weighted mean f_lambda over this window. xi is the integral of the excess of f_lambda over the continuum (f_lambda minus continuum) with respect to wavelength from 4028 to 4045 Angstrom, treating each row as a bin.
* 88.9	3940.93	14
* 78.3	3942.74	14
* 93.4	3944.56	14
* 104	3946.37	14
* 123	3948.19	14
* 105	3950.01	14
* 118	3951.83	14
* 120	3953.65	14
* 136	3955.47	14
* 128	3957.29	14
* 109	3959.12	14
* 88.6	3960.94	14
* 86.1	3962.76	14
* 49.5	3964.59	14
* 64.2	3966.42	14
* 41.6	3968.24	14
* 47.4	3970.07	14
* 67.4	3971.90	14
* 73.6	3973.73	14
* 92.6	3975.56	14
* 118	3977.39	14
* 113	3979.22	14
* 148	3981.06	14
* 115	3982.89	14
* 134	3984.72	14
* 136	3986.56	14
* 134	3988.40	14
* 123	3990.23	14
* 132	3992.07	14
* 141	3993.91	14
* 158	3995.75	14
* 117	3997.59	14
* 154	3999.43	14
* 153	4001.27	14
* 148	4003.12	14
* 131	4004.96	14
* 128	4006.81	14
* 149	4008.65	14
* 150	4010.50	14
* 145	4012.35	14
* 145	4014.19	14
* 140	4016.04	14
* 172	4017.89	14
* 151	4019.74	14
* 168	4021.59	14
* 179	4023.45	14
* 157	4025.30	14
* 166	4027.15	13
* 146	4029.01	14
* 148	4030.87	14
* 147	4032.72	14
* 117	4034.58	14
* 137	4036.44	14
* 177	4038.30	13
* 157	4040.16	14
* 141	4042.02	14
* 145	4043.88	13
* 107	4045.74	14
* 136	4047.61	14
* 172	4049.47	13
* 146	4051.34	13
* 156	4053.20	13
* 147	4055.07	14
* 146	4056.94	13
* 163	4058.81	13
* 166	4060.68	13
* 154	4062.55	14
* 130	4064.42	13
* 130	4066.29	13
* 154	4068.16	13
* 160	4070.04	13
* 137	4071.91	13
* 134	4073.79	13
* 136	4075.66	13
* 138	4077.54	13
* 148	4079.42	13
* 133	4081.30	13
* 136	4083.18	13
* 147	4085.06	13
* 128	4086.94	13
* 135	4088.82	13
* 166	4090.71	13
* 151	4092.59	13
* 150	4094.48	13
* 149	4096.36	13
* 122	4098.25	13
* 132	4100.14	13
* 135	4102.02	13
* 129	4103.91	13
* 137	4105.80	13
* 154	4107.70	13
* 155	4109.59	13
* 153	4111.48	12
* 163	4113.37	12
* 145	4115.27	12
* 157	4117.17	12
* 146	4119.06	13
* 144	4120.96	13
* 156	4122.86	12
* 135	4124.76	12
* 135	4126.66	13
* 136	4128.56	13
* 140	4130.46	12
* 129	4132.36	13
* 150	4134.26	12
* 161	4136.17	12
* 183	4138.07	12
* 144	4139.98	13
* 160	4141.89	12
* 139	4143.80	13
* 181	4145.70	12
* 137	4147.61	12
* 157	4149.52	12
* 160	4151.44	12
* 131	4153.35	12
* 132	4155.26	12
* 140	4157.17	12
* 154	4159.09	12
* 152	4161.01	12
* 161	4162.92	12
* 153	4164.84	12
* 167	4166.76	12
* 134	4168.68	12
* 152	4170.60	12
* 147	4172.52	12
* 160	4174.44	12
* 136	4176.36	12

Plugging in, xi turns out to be -64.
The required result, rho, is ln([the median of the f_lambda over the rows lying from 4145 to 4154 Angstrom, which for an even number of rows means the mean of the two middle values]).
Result 5.06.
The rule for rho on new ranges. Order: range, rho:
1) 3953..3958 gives 4.85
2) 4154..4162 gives 4.98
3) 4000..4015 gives 4.99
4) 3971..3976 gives 4.30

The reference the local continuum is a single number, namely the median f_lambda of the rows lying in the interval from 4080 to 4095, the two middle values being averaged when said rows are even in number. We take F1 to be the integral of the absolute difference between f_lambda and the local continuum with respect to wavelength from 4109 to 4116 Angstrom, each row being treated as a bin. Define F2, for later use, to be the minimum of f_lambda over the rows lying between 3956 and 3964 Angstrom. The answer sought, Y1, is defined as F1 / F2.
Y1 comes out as 1.0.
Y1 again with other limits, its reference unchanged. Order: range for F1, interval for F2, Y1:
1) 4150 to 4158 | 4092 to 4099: 0.7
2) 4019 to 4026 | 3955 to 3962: 1.8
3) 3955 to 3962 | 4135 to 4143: 1.4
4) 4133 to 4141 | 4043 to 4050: 1.3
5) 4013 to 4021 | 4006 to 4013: 0.7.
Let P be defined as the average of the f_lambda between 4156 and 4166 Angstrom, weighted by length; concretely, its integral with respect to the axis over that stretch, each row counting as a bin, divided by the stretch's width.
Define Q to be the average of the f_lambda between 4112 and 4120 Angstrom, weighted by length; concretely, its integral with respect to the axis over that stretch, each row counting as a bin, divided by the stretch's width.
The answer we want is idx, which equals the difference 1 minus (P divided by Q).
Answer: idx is 0.01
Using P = 152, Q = 153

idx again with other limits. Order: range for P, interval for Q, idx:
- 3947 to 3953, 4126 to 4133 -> 0.15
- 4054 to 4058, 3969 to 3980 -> -0.74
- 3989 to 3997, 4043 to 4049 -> -0.04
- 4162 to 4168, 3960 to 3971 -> -1.52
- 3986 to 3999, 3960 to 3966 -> -0.83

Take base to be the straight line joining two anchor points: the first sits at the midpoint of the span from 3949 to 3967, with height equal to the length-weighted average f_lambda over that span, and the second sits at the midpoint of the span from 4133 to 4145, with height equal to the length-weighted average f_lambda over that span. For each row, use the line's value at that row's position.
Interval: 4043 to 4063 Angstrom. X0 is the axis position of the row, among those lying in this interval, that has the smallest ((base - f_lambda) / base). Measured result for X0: 4049.47 Angstrom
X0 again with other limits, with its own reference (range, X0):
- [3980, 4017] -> 3995.75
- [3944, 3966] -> 3955.47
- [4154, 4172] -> 4166.76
